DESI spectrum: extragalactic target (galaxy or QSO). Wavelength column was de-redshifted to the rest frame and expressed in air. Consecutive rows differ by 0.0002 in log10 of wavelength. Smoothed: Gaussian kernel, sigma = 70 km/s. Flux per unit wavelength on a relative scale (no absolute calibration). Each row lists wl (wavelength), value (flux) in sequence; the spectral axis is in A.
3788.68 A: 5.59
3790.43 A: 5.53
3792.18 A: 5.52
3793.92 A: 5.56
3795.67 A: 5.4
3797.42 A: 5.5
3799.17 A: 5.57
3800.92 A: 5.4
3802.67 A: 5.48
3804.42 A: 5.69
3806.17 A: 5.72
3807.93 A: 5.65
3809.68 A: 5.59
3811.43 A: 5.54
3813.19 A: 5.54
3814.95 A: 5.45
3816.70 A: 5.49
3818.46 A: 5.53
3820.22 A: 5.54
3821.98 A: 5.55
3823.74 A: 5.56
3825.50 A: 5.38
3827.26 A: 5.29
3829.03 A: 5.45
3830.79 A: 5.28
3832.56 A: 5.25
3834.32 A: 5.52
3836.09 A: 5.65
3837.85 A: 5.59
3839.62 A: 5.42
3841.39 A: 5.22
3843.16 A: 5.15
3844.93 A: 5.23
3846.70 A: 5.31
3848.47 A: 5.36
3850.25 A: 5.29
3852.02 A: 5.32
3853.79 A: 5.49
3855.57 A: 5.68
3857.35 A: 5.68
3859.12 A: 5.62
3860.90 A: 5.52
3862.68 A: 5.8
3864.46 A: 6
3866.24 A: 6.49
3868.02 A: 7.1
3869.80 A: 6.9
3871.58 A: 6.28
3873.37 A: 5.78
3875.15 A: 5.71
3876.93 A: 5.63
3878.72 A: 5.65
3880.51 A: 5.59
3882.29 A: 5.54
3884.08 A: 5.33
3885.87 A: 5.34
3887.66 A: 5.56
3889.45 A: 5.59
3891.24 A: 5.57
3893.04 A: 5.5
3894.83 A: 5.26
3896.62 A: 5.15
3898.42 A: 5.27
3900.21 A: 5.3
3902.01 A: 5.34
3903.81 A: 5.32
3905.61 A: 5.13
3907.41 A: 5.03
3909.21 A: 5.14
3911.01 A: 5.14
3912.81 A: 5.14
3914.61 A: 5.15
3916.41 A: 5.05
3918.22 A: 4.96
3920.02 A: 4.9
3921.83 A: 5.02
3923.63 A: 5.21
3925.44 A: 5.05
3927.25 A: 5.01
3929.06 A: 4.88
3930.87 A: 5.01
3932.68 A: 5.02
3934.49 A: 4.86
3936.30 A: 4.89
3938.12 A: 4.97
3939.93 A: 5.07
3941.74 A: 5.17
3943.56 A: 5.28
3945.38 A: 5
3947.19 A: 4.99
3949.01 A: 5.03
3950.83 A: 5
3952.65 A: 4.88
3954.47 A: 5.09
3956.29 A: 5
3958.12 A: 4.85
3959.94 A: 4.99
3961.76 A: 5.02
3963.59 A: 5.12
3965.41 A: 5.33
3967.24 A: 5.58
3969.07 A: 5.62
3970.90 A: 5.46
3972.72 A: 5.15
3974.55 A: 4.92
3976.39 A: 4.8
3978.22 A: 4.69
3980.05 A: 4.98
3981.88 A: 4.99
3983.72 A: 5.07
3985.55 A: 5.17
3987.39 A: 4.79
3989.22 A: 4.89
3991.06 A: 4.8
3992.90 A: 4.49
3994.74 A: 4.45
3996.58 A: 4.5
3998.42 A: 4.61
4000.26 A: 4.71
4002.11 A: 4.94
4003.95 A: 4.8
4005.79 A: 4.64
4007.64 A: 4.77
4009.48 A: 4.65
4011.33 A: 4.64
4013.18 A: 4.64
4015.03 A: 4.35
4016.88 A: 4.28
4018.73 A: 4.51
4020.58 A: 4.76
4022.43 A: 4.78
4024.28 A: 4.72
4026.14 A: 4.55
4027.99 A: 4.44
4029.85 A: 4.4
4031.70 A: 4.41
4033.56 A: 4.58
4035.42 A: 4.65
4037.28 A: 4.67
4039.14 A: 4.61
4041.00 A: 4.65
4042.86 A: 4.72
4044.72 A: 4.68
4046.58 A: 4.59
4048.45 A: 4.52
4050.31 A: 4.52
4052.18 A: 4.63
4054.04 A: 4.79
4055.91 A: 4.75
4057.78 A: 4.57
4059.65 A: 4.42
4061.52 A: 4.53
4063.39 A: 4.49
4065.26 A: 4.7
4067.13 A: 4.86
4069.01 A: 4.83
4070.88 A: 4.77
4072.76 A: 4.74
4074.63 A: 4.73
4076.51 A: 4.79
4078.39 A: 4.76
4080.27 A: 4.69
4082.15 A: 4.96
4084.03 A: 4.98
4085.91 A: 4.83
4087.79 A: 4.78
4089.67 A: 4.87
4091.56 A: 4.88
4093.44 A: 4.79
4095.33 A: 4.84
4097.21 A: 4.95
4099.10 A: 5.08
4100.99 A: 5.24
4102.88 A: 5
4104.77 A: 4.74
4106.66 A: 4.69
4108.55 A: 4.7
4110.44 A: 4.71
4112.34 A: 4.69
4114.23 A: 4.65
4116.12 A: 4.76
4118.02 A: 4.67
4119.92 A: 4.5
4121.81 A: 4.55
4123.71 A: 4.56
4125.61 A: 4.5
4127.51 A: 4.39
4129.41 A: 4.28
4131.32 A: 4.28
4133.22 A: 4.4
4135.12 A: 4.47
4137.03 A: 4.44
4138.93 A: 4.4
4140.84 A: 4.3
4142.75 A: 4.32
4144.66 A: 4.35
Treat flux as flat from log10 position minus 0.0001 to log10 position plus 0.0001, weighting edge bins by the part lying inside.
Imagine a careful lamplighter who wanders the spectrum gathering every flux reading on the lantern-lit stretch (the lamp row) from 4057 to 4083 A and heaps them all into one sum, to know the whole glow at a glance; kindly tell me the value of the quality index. 66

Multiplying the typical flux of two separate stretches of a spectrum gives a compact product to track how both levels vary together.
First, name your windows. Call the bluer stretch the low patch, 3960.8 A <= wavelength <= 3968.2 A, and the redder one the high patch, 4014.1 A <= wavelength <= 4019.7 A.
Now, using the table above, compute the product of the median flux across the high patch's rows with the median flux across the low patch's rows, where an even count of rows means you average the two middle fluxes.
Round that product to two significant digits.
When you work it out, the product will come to 23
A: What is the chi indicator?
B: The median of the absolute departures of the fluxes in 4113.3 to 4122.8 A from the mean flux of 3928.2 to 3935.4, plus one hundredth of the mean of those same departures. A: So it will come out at 0.3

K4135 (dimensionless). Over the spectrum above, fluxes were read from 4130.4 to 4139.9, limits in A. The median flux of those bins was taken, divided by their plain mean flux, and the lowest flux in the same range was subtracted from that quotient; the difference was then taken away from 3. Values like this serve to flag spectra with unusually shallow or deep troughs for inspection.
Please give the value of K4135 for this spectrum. 6.3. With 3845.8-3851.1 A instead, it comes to 7.3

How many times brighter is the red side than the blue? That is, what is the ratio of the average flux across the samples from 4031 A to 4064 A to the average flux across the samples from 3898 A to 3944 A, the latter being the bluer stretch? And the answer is 0.90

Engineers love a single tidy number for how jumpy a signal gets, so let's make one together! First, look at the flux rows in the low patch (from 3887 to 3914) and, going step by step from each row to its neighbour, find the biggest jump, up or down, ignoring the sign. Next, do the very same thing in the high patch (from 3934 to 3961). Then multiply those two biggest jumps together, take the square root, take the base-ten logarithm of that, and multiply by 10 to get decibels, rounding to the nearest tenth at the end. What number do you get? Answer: -5.9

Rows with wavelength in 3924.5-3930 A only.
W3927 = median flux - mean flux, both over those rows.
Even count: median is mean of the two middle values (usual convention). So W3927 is 0.03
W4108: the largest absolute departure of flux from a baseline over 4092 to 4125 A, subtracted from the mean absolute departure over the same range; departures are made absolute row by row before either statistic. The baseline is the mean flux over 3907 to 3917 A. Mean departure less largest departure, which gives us -0.256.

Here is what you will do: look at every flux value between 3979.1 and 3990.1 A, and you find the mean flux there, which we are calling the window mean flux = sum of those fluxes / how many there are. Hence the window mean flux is 5.0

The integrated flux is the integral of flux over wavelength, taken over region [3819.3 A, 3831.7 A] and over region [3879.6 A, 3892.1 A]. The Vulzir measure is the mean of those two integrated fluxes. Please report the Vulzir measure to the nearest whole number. 68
